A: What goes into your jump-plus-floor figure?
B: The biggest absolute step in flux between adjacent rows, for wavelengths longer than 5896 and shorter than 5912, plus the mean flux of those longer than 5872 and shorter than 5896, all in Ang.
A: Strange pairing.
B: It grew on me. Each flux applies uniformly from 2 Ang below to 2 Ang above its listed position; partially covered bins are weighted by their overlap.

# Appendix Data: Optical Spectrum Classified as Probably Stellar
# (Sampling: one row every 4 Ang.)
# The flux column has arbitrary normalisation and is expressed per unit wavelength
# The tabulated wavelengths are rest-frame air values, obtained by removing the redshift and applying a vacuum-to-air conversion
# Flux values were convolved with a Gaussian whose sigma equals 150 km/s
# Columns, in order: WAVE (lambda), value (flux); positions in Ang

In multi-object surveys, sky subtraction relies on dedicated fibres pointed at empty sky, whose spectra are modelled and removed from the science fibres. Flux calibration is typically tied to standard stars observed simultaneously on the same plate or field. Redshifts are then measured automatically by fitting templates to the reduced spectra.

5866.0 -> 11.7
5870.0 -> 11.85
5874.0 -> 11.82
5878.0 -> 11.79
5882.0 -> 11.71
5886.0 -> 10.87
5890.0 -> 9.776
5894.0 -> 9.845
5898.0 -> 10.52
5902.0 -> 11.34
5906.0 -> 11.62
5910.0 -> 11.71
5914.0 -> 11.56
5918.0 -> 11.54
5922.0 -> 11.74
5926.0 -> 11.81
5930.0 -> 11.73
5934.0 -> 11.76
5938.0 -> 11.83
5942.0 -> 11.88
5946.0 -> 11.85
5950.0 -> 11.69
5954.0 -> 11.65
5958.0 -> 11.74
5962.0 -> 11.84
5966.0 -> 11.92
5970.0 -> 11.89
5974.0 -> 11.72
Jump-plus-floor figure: 11.8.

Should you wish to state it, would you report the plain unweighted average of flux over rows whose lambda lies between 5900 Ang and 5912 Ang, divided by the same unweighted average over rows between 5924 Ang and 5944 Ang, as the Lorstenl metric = 0.98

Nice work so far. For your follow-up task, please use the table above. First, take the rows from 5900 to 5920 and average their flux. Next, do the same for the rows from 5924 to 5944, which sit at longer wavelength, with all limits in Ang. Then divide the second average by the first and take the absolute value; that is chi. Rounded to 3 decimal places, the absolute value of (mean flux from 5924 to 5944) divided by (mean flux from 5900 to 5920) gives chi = 1.021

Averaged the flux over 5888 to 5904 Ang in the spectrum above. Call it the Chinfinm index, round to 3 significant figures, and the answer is 10.4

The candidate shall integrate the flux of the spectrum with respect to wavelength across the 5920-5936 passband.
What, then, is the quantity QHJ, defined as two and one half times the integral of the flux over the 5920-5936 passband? 470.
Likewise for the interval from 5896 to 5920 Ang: 683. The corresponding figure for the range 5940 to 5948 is 237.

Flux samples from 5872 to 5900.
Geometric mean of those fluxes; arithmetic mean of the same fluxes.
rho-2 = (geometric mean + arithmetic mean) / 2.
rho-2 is 10.9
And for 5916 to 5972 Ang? 11.8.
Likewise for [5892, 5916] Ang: 11.1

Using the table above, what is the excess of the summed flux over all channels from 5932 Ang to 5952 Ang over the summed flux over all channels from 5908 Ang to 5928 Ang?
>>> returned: 1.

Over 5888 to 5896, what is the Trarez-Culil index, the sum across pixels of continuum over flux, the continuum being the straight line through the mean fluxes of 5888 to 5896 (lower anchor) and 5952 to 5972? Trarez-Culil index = 2.00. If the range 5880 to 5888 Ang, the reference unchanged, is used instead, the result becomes 1.70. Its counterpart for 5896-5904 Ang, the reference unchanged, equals 1.84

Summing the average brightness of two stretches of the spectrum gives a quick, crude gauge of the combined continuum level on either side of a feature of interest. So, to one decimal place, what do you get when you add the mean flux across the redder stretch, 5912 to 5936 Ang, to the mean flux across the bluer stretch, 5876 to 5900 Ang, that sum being 22.4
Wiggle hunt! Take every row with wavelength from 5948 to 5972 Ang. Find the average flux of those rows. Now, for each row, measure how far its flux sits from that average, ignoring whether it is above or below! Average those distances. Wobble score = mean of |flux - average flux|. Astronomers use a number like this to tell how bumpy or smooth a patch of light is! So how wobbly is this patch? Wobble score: 0.095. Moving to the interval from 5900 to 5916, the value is 0.109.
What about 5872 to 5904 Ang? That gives 0.706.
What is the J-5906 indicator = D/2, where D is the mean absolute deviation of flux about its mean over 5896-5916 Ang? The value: 0.17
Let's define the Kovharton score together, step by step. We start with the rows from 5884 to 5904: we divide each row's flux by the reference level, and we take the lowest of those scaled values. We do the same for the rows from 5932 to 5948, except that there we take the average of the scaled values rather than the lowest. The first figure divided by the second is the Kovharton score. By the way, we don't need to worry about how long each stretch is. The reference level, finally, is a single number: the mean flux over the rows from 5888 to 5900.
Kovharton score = 0.83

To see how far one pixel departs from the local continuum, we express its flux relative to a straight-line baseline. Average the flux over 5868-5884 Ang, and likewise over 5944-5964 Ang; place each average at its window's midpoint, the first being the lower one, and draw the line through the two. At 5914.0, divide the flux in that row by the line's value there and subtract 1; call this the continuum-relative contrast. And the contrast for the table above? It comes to -0.018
